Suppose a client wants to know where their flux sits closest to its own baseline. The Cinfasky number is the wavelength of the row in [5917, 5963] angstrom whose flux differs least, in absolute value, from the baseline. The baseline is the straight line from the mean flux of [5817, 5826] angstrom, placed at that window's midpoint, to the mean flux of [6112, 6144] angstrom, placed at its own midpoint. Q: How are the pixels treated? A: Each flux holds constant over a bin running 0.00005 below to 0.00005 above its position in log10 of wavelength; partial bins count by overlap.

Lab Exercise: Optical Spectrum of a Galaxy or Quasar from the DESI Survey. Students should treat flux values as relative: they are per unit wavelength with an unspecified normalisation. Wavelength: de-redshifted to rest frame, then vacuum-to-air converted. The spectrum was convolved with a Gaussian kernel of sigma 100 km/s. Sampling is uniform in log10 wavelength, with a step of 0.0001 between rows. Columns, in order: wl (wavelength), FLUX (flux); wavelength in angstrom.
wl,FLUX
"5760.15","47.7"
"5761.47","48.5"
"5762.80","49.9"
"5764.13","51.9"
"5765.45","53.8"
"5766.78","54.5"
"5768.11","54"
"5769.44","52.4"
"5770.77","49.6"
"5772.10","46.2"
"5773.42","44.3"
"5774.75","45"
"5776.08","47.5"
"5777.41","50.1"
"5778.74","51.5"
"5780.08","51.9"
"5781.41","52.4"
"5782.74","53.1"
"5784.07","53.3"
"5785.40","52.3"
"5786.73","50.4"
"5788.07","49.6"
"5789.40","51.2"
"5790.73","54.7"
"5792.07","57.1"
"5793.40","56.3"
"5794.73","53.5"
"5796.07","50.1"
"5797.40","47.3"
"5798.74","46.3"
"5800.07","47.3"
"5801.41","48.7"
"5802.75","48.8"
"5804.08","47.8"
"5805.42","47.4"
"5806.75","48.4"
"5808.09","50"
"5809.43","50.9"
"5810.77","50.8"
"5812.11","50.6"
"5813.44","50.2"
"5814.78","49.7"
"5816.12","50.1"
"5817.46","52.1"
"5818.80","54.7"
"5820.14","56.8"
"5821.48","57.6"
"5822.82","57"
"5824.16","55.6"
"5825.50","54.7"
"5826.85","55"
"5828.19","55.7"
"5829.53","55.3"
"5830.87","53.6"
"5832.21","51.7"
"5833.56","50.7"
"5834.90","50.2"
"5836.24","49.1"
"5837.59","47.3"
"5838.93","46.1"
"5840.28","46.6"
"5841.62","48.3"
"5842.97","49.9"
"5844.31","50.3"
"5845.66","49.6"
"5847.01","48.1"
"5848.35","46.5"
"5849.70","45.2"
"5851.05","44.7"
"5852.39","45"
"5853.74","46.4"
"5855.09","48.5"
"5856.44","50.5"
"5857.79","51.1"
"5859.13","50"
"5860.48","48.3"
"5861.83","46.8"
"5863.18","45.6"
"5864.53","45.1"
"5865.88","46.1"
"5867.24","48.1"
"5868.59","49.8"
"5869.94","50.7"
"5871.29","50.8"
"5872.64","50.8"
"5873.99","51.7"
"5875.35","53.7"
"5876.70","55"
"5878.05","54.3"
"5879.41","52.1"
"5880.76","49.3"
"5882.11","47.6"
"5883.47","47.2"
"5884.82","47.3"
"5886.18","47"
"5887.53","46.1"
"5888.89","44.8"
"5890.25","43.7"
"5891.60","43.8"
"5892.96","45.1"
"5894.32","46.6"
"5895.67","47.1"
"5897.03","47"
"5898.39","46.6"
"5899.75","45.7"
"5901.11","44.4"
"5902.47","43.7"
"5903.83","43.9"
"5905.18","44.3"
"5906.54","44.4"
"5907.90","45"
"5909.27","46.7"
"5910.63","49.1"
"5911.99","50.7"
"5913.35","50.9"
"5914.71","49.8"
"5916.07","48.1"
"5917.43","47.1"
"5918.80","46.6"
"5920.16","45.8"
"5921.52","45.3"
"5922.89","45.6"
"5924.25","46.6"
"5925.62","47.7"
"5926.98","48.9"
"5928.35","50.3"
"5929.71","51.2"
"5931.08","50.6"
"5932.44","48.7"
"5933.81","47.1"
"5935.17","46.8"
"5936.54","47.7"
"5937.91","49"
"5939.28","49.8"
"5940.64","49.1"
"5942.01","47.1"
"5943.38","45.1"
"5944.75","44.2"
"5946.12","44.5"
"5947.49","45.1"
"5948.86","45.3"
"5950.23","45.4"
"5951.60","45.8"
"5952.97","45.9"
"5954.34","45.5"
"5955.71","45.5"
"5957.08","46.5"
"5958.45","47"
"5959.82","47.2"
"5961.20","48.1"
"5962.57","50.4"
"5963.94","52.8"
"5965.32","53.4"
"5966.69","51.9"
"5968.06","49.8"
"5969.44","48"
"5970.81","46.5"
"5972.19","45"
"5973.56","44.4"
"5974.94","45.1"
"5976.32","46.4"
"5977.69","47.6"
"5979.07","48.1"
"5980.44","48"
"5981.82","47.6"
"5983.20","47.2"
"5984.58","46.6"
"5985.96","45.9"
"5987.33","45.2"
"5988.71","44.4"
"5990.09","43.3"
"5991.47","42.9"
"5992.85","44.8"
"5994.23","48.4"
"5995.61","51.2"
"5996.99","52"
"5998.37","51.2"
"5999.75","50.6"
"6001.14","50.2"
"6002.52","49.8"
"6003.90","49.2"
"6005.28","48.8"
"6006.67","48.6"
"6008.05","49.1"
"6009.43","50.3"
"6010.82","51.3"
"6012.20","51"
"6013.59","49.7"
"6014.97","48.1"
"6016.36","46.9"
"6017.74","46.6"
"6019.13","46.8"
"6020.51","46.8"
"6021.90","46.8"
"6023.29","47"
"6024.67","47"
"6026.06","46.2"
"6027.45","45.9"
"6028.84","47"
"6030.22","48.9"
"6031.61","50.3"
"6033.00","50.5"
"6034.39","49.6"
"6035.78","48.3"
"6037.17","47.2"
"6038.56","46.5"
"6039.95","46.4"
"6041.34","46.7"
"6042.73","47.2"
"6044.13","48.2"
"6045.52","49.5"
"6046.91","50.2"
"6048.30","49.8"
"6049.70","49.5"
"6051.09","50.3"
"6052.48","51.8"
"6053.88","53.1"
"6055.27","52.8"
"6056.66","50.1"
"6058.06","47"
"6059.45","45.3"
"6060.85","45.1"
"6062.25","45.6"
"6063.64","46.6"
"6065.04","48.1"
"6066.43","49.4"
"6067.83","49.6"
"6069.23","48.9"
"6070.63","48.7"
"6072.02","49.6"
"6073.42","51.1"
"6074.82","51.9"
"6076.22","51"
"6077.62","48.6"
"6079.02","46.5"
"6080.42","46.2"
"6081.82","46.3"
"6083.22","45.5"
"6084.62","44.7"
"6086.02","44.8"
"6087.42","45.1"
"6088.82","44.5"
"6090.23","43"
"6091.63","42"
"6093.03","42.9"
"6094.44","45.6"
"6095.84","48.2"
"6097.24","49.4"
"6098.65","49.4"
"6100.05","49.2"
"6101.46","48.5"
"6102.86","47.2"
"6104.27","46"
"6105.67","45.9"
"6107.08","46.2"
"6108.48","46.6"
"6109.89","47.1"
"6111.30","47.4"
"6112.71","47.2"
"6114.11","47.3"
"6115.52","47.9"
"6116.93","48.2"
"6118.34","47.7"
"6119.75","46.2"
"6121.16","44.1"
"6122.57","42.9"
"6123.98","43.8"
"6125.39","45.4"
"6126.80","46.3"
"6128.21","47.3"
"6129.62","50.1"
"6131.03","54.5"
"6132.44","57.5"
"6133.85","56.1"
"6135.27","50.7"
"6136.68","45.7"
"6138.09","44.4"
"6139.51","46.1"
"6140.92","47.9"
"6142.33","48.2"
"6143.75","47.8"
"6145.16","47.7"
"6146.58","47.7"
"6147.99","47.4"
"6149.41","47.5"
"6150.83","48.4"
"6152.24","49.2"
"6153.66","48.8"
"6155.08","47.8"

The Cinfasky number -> 5962.57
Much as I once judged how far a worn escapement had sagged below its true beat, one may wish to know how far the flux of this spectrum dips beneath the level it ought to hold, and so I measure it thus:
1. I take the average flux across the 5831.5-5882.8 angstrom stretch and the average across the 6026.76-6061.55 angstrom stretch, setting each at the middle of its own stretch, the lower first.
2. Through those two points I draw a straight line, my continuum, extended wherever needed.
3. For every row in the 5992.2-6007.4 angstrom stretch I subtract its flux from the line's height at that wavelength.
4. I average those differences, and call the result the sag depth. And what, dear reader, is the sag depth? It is -0.8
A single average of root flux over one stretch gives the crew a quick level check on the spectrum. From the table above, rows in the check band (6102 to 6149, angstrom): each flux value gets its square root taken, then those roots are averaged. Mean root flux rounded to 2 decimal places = 6.90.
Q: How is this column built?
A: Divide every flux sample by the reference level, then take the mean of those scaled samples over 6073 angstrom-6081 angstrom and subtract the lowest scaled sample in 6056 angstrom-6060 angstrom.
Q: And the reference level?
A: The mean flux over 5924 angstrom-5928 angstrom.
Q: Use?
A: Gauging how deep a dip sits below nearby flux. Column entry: 0.08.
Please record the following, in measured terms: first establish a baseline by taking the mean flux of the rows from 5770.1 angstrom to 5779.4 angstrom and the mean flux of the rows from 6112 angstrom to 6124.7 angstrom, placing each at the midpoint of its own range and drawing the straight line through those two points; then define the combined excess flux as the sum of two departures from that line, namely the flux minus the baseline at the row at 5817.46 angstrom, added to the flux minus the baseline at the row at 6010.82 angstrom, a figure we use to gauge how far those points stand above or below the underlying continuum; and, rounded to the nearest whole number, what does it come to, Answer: 9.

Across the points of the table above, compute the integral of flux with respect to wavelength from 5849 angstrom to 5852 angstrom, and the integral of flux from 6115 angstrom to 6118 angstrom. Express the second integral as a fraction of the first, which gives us 1.1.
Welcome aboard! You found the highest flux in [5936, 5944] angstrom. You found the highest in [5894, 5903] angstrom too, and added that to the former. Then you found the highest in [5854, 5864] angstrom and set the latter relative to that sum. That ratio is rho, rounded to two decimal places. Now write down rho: 0.53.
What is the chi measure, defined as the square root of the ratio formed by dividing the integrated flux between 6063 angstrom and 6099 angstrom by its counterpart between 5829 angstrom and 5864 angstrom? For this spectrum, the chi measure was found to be 1.00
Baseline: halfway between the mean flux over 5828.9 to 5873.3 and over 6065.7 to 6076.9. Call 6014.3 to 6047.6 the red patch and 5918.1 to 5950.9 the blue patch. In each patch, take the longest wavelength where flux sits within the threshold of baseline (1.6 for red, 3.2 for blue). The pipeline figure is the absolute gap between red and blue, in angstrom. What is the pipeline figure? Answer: 104.9 angstrom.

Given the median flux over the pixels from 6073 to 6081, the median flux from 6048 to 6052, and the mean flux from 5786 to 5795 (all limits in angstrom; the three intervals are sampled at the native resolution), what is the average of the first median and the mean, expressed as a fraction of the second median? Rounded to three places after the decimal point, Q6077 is 1.035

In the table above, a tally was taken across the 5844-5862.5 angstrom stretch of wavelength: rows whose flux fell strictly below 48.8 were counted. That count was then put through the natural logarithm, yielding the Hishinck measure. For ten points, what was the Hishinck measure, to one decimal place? 2.2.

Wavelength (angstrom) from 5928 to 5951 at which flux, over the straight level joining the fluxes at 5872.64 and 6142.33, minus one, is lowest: 5944.75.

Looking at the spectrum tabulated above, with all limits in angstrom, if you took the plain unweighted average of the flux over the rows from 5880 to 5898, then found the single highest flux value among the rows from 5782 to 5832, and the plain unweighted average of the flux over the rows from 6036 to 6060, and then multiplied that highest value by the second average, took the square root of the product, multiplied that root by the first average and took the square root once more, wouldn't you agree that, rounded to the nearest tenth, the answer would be 49.6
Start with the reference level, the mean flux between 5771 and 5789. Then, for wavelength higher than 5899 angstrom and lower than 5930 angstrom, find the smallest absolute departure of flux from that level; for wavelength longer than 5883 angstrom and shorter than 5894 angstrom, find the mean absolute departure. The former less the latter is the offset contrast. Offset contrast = -4.17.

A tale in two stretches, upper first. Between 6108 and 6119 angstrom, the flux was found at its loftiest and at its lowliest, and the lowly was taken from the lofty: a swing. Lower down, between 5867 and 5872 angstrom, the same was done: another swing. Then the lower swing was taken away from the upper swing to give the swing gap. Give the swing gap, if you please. -1.1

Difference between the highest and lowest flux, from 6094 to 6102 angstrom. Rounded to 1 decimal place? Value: 3.8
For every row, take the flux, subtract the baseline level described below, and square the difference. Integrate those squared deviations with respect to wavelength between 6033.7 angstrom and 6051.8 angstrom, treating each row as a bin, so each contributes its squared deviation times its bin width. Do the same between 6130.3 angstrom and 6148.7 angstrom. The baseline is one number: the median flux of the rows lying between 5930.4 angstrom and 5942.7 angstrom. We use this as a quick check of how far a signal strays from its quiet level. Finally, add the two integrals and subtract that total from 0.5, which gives -333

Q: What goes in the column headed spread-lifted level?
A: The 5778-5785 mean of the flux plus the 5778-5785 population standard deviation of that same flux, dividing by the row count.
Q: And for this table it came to 53.1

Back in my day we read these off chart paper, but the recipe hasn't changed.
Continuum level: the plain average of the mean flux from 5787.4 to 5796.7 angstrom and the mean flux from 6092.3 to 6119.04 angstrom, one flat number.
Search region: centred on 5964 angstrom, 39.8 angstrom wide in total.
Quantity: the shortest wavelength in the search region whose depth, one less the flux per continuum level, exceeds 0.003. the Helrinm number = 5944.75 angstrom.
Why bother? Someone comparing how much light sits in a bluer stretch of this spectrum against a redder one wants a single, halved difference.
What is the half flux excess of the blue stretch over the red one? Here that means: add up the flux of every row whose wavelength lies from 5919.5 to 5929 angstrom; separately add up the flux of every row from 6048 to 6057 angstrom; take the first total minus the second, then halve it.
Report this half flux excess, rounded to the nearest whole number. -14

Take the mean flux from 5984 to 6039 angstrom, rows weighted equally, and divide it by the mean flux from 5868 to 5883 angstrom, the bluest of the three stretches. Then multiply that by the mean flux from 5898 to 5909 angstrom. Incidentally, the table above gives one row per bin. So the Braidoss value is 41.8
